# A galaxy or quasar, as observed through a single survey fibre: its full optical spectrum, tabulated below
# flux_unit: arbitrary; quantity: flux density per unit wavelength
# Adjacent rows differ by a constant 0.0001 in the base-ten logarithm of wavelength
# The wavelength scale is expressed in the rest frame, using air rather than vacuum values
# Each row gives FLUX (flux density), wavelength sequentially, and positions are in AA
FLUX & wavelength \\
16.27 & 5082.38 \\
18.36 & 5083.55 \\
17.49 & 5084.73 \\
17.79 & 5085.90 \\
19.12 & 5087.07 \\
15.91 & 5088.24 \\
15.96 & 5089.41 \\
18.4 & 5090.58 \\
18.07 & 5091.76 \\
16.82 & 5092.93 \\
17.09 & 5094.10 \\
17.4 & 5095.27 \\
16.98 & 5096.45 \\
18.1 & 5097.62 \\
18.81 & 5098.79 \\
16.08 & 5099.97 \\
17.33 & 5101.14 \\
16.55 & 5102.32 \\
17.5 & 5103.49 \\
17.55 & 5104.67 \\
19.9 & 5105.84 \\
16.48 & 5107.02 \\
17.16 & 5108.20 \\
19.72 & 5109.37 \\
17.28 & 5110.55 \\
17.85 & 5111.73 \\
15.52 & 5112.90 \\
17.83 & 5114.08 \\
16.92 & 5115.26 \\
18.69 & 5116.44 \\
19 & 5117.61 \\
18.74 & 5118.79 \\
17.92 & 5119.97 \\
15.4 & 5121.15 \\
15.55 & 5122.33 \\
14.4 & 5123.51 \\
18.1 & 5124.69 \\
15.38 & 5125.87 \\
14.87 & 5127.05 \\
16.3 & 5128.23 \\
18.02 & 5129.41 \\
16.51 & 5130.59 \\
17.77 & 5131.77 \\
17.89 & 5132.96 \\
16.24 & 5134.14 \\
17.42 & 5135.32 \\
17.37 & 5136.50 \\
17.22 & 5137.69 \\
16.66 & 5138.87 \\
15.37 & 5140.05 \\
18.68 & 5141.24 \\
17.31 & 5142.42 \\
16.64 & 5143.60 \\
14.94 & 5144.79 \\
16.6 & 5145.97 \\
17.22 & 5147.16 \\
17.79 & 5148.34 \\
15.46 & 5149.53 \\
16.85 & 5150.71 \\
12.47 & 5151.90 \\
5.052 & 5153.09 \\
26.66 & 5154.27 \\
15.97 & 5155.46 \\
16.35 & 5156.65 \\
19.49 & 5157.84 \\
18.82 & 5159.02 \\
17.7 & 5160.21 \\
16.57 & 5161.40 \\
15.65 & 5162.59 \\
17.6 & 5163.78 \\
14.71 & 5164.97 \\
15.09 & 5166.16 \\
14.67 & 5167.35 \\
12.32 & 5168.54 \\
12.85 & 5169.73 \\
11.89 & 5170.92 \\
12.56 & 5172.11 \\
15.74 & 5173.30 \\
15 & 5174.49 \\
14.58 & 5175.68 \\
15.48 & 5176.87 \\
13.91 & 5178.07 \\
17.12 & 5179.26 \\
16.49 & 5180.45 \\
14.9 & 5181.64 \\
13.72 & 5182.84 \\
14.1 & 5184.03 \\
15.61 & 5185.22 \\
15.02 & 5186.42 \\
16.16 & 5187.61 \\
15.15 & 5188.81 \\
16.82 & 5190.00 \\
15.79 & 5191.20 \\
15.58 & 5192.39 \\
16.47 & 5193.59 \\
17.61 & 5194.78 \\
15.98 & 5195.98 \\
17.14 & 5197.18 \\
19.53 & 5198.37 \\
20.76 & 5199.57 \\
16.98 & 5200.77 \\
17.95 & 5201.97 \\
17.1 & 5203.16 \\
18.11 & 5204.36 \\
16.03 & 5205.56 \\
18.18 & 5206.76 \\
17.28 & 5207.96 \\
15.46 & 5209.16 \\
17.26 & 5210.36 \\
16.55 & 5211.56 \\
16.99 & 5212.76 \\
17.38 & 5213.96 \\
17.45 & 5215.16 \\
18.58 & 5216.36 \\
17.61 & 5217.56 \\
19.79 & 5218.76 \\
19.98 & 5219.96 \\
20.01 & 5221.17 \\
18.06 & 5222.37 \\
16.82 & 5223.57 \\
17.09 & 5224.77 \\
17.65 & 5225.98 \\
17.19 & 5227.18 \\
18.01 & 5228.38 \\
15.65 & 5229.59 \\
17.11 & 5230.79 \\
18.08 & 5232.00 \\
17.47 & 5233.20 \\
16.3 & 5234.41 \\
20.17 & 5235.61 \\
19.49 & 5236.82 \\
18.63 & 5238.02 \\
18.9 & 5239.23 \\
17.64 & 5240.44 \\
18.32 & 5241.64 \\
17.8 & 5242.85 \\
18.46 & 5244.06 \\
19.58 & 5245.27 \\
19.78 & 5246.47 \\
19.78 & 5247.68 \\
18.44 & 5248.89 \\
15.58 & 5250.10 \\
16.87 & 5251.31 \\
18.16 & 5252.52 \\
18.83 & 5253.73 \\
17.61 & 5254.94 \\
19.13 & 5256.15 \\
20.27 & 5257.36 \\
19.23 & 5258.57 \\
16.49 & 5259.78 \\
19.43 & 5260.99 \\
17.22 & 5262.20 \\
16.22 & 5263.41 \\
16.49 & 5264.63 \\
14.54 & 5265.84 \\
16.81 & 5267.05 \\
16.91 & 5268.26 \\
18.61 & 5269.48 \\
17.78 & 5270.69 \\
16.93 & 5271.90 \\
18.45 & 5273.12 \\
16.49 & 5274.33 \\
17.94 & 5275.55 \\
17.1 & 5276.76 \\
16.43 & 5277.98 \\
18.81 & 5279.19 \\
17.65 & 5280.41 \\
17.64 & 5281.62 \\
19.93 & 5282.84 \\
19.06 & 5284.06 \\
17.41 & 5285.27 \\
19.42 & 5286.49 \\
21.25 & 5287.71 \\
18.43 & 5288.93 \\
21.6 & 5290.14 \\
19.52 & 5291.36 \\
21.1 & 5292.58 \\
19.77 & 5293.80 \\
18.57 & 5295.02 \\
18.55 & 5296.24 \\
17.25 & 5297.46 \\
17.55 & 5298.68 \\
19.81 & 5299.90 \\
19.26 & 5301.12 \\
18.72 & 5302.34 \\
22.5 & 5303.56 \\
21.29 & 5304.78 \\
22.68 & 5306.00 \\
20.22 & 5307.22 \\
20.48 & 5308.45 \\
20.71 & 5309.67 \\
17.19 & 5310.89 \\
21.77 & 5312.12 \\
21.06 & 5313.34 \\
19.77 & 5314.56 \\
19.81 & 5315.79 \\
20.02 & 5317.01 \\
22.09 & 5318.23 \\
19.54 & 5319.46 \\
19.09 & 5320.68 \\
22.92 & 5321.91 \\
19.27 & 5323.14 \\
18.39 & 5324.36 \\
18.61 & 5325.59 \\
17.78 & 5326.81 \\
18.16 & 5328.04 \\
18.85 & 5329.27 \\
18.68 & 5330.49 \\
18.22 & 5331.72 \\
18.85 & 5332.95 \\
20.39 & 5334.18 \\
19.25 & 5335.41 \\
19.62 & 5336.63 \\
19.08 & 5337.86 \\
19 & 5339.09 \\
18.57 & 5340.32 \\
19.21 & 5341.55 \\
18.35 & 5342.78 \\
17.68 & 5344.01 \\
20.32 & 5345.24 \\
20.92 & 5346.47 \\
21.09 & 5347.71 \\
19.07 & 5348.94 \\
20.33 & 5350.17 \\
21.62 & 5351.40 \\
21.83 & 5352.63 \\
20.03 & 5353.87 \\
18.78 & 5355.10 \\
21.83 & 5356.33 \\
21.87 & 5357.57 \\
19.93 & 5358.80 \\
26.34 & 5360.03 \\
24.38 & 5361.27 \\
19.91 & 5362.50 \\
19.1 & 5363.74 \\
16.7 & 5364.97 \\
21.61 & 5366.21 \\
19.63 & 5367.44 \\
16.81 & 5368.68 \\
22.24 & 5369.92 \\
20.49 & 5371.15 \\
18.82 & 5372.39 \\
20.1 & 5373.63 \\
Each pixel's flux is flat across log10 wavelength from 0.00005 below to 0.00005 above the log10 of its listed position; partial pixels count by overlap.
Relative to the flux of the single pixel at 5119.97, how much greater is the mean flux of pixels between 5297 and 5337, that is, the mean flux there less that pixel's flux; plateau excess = 1.8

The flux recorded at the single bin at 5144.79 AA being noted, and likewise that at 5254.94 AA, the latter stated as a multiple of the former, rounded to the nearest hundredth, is 1.18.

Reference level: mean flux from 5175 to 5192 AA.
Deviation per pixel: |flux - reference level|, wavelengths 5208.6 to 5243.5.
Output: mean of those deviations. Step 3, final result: 2.5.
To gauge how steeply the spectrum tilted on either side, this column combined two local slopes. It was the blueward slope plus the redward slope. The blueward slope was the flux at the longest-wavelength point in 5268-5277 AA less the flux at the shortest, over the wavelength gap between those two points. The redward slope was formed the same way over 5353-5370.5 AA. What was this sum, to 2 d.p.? 0.16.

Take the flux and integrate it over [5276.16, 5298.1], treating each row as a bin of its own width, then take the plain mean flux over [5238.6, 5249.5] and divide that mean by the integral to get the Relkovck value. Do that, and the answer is 0.045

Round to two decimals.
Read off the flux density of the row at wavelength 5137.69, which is 17.22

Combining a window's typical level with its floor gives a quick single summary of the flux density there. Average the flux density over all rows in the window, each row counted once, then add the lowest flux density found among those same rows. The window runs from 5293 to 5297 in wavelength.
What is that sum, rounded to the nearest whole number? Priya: 38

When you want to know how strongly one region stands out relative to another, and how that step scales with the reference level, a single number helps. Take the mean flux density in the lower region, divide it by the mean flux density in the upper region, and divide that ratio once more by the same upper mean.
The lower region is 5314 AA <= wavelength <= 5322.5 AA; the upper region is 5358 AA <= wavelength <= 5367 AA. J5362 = 0.046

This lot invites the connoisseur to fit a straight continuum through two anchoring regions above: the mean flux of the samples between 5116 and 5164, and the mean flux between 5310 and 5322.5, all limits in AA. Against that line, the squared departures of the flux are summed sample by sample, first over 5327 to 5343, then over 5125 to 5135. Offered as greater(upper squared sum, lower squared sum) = 45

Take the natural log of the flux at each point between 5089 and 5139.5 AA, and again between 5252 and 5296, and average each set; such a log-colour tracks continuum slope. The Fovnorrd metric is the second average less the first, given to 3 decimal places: 0.057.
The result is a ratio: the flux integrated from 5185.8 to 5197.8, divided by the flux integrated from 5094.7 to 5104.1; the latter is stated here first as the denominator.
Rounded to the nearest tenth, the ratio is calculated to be 1.2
